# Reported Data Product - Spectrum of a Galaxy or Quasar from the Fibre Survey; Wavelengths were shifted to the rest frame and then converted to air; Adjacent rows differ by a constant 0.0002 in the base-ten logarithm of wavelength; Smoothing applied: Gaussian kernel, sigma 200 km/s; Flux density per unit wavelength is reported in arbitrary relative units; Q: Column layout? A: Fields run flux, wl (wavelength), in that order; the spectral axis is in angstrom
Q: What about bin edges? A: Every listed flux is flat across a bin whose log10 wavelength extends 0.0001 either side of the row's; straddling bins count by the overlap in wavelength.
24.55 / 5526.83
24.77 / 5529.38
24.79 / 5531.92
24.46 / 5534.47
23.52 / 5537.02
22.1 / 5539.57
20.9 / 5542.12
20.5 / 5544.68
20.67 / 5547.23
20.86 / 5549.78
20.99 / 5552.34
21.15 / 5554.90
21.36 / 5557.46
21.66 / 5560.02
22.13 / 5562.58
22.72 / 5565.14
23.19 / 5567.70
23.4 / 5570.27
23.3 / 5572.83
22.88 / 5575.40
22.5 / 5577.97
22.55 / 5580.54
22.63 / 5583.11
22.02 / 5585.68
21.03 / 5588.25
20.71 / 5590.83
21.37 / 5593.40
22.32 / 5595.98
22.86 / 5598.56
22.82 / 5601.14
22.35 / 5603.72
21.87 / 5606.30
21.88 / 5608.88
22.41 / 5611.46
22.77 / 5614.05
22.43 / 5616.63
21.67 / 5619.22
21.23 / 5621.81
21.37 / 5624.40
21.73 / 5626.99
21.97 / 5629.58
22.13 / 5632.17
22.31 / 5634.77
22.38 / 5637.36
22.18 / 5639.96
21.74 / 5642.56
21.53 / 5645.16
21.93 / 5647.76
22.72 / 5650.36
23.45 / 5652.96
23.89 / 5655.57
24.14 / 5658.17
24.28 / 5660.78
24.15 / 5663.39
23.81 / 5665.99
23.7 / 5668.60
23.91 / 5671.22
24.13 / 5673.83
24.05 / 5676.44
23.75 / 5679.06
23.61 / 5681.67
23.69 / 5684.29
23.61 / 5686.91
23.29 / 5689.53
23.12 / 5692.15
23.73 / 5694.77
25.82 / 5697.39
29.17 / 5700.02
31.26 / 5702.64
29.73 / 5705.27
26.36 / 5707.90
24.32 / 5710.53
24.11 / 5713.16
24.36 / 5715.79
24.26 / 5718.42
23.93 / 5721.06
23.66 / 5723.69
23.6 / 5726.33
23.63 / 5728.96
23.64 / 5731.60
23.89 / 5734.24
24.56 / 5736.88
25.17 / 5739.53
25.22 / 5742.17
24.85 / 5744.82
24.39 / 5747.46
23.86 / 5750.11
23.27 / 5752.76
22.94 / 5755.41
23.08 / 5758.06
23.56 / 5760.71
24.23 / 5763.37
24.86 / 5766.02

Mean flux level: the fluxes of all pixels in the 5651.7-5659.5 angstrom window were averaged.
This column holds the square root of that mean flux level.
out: 4.88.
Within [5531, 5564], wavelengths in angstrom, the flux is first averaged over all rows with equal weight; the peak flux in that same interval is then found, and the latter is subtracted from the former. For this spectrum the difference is -2.9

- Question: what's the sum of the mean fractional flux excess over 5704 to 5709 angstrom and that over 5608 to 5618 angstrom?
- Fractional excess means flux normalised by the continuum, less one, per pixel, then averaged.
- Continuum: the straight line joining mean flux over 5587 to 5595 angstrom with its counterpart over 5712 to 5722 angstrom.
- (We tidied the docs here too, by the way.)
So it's 0.21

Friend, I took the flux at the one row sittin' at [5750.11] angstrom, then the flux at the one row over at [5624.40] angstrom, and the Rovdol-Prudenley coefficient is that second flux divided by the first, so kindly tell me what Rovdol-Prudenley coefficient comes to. 0.90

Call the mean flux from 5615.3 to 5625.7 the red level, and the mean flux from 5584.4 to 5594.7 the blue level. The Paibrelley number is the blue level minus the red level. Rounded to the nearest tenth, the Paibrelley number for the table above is -0.4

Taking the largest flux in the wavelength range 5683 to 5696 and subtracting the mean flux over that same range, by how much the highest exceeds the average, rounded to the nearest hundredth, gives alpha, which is 0.24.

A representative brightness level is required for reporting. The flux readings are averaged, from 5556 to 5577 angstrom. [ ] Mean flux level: 22.6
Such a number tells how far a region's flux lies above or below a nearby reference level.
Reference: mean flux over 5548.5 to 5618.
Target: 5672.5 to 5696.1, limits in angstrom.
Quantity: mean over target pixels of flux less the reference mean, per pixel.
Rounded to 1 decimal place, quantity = 1.5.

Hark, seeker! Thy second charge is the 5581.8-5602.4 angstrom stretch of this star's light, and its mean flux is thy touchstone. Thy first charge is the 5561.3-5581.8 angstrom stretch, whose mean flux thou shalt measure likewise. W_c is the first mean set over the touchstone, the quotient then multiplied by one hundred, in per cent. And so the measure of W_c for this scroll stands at 104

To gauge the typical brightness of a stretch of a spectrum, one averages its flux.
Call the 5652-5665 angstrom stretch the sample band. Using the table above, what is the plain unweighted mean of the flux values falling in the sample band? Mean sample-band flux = 24.0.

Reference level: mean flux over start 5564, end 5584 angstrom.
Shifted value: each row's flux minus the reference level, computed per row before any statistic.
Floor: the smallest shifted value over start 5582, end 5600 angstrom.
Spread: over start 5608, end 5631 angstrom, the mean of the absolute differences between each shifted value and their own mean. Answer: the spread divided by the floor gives -0.2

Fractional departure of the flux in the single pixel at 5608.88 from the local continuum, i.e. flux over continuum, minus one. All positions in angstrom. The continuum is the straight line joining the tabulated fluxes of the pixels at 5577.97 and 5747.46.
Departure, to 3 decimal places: -0.042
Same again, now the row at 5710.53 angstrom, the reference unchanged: 0.014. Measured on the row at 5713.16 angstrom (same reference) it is 0.004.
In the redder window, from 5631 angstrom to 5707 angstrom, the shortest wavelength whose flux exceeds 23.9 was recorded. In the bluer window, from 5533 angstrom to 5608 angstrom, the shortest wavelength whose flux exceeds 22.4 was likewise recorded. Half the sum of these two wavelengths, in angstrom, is 5596.3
